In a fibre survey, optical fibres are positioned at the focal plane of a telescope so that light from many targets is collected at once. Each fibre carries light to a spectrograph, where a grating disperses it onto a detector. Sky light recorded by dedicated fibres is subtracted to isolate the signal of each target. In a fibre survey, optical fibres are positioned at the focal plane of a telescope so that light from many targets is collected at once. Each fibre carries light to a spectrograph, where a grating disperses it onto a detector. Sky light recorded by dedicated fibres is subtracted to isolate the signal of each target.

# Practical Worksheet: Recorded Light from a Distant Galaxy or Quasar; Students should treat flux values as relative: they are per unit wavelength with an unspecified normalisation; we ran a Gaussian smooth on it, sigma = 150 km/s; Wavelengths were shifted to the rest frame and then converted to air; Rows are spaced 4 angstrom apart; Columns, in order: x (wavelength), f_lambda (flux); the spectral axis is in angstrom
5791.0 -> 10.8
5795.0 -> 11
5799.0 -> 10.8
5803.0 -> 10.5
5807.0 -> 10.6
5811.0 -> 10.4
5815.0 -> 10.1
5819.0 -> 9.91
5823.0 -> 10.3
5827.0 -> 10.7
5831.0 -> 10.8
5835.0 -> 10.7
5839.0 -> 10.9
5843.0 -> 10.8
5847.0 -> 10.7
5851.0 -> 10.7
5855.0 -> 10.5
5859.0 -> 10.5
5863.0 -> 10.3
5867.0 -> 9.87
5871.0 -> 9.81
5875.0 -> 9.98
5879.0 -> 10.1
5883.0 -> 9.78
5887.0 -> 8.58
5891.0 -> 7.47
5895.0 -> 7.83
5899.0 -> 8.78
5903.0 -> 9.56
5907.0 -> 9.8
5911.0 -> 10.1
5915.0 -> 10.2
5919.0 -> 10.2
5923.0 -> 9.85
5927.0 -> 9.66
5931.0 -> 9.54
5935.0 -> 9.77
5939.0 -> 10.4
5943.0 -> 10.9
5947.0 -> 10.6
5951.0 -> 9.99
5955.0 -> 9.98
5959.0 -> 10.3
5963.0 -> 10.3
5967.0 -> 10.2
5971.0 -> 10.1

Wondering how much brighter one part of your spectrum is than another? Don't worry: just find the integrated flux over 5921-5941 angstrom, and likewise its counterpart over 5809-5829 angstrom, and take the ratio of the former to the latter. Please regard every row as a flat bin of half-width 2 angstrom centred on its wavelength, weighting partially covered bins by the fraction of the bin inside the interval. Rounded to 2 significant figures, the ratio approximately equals 0.96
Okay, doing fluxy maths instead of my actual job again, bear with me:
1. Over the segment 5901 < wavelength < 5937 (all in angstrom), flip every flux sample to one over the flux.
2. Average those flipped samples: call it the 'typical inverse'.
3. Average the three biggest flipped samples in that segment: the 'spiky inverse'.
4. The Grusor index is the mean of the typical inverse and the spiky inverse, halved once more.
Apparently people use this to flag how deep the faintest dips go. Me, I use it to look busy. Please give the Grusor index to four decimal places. 0.0515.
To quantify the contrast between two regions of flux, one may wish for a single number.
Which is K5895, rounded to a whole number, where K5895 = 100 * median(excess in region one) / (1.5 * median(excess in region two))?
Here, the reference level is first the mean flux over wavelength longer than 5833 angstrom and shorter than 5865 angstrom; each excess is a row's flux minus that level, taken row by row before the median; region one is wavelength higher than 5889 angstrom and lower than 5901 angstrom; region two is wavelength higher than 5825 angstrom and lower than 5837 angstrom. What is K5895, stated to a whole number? -2995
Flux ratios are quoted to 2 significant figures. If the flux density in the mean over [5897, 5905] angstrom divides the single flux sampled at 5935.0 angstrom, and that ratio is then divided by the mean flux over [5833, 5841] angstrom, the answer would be 0.099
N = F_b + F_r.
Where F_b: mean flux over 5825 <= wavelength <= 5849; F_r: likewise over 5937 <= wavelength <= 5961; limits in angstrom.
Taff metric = 21.13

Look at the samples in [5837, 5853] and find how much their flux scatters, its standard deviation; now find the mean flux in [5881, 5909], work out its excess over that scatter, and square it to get 76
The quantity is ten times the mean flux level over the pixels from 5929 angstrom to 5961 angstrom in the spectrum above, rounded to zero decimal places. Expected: 102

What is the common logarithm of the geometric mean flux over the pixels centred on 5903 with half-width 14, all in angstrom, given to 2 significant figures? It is 0.96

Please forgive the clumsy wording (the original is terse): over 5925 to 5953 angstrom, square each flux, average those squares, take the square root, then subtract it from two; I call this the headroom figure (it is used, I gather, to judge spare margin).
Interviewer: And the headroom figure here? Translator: -8.1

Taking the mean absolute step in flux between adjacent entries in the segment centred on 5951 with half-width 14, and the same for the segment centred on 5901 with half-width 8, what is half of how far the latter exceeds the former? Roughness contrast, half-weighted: 0.18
